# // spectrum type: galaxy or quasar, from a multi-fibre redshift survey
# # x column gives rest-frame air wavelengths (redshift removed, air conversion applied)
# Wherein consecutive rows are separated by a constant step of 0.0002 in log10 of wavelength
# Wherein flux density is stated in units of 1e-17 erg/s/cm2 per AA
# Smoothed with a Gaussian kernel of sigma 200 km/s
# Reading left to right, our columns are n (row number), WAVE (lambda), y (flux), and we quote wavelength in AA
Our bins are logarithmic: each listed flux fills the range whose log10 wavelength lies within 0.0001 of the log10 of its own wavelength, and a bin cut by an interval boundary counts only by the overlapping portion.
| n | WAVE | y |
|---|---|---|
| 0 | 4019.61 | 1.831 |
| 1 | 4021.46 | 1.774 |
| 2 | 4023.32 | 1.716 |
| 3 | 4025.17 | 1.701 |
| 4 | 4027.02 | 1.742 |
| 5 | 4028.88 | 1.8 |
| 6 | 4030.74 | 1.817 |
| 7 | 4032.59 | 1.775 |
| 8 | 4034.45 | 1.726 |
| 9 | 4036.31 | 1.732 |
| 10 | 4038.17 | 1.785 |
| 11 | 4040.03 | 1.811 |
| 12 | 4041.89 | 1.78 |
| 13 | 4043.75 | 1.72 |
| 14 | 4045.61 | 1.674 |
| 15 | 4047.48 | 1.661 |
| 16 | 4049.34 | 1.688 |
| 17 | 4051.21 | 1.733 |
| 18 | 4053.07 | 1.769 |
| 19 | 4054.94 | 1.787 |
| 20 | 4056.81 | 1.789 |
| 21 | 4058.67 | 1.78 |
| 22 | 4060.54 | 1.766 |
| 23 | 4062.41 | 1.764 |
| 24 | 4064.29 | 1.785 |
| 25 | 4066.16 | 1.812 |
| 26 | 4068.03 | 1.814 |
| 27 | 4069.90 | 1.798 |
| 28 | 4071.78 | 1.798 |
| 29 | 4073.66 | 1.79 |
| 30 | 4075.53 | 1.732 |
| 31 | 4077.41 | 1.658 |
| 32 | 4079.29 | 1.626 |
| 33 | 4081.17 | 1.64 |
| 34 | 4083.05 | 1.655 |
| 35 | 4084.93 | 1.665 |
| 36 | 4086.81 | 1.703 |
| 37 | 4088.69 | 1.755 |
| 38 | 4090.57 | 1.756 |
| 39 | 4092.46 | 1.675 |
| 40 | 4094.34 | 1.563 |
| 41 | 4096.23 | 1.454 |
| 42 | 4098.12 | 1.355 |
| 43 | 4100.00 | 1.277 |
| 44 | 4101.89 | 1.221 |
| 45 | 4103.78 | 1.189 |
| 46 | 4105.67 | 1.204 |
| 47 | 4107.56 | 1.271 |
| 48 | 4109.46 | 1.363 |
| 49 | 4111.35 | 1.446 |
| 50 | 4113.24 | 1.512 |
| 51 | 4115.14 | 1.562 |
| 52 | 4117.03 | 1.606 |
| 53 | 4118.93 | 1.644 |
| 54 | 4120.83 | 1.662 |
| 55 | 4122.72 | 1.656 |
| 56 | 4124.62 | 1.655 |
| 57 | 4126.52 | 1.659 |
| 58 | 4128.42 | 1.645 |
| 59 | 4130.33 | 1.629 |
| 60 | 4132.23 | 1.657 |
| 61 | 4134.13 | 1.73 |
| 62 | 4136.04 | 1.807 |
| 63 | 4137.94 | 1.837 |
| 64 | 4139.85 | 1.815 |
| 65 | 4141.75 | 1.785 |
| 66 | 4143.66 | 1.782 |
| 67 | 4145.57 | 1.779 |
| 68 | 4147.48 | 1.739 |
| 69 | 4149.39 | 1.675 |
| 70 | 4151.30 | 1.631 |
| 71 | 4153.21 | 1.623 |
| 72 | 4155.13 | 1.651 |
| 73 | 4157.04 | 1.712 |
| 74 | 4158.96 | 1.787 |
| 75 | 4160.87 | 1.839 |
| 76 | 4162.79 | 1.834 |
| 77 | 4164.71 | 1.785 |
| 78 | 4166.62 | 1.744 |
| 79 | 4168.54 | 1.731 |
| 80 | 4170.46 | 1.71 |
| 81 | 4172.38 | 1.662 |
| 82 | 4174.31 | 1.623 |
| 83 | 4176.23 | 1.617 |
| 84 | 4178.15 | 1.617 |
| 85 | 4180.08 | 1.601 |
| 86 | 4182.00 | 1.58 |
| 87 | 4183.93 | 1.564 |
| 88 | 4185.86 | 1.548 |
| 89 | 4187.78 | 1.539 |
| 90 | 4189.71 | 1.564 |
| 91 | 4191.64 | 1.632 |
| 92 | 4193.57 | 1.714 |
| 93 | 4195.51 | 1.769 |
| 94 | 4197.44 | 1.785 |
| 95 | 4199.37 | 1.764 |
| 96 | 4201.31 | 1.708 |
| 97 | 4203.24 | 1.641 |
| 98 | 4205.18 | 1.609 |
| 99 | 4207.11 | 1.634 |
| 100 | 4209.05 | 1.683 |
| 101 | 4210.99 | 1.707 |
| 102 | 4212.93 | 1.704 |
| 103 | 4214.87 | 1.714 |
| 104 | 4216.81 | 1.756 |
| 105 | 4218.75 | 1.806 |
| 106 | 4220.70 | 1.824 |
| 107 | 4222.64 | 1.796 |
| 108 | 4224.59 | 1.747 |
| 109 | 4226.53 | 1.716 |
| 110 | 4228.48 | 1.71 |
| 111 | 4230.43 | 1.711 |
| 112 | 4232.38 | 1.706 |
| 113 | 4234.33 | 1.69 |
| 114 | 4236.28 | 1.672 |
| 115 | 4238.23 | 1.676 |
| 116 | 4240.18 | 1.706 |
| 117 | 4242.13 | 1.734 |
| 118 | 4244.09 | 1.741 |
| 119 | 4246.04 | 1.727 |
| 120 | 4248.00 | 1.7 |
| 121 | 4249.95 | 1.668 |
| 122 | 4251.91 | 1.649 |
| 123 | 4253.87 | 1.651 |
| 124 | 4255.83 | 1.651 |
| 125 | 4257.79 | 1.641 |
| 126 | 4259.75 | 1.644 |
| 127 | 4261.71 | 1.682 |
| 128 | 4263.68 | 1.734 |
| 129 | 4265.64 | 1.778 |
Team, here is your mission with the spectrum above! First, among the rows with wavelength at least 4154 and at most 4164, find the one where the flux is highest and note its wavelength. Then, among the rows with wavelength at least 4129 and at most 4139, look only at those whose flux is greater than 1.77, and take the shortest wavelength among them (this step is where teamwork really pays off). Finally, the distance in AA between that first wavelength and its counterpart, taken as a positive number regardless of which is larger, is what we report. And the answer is 24.8 AA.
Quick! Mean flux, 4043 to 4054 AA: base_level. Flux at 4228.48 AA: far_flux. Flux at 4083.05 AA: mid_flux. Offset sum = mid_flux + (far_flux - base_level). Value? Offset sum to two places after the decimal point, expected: 1.66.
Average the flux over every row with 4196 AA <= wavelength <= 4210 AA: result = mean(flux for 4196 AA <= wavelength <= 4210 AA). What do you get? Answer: 1.69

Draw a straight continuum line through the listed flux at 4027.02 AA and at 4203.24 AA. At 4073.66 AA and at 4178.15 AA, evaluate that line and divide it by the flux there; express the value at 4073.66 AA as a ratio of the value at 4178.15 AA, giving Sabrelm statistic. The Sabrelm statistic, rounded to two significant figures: 0.94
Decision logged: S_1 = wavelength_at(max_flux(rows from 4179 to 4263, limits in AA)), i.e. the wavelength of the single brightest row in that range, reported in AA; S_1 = 4220.70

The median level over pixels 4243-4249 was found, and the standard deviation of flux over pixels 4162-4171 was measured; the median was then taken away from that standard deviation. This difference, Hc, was -1.68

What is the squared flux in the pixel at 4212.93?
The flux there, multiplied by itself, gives 2.9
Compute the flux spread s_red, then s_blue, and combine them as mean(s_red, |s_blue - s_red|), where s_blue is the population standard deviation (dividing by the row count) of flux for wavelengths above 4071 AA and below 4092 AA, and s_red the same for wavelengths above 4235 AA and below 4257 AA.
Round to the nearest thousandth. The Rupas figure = 0.030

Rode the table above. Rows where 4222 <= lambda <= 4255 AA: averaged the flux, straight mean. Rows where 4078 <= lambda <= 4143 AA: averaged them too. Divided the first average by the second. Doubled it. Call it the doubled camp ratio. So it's 2.16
